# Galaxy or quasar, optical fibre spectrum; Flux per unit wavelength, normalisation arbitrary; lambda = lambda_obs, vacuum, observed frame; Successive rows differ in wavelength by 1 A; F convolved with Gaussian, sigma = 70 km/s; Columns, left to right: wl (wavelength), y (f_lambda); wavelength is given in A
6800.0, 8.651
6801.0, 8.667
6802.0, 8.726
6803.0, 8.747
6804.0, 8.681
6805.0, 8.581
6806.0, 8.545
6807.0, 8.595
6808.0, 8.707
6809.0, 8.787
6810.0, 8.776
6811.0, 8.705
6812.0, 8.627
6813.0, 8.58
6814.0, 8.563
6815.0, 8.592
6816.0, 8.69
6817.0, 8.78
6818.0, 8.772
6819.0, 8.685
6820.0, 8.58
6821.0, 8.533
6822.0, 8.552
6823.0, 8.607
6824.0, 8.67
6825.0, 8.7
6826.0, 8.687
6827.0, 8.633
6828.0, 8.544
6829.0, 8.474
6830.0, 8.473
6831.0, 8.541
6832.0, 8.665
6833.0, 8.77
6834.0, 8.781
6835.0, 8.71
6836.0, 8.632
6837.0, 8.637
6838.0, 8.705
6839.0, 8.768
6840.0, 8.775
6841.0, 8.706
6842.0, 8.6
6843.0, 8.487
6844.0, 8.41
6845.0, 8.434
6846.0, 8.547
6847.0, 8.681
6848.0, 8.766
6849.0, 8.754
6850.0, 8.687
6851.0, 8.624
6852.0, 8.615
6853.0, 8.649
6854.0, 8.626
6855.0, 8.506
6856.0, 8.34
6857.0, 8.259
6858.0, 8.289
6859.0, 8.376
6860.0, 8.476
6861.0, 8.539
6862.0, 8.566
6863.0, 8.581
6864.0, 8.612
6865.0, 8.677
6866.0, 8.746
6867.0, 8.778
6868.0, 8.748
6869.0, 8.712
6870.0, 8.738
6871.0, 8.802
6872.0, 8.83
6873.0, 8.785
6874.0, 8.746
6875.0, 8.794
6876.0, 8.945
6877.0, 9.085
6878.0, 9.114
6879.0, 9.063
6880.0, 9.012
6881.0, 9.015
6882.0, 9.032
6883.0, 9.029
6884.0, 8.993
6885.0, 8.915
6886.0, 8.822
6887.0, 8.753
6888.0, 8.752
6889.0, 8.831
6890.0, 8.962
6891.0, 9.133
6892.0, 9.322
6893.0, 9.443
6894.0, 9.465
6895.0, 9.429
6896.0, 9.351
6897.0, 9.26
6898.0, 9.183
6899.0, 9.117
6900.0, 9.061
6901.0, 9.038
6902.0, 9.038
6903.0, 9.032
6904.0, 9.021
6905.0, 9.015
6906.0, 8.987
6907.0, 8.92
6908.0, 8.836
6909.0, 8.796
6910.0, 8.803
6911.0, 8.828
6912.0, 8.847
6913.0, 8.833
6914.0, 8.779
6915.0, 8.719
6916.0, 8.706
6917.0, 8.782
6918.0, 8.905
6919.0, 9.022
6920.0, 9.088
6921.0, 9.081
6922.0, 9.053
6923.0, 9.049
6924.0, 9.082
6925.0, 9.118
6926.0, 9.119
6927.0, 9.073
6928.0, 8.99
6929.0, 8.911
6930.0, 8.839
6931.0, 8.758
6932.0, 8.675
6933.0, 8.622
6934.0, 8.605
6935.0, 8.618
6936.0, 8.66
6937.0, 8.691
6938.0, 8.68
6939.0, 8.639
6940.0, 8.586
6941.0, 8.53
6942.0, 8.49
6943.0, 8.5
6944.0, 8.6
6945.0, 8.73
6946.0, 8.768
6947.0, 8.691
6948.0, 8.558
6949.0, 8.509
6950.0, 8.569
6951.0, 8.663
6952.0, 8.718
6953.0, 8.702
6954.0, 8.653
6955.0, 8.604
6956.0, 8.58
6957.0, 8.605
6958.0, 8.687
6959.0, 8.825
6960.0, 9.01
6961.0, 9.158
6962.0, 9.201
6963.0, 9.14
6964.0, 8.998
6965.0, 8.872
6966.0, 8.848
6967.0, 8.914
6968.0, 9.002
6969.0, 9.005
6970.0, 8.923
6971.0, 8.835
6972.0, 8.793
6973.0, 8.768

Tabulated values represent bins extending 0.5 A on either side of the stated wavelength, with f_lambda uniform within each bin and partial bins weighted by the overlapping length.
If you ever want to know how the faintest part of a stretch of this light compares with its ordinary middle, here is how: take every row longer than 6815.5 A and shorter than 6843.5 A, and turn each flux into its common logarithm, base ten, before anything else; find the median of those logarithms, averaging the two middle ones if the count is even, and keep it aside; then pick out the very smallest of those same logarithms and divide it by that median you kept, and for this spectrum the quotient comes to 0.989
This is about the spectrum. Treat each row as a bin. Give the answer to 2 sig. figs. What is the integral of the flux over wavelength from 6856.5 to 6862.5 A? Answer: 51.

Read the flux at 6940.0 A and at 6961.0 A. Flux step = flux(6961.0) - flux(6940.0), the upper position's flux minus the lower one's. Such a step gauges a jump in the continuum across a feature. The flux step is 0.6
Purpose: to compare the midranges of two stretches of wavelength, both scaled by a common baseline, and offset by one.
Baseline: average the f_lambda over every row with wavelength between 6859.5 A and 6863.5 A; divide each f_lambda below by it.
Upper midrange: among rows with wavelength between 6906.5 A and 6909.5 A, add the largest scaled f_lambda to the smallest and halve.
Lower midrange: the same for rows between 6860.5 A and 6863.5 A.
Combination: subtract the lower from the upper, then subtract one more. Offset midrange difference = -0.97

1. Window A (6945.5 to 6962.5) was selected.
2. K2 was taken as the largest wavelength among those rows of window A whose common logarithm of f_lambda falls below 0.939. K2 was 6958.0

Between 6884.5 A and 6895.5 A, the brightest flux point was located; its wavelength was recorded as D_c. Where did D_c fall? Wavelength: 6894.0 A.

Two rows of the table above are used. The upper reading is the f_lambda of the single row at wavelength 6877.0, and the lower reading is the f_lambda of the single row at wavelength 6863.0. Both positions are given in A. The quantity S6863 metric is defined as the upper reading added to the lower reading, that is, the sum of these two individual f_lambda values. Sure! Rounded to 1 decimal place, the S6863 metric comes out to 17.7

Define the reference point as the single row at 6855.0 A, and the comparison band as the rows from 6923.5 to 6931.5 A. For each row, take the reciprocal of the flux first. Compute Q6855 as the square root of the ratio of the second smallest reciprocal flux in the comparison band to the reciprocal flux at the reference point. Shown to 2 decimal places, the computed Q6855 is 0.97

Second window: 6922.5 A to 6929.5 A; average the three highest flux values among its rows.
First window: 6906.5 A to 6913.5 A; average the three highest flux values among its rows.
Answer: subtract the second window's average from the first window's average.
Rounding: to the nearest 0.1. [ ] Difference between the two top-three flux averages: -0.2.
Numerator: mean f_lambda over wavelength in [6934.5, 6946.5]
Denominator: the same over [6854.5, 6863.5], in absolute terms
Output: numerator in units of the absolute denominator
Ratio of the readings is 1.02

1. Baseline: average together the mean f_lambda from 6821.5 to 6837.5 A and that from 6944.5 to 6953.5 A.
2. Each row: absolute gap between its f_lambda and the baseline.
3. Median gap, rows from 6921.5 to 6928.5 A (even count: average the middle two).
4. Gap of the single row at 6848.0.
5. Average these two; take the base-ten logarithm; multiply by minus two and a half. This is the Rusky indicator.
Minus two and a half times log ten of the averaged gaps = 1.4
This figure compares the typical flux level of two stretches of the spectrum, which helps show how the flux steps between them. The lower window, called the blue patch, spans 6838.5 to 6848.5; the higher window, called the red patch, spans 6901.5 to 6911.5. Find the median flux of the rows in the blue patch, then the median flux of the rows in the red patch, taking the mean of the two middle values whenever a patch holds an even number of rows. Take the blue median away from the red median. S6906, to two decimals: 0.31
